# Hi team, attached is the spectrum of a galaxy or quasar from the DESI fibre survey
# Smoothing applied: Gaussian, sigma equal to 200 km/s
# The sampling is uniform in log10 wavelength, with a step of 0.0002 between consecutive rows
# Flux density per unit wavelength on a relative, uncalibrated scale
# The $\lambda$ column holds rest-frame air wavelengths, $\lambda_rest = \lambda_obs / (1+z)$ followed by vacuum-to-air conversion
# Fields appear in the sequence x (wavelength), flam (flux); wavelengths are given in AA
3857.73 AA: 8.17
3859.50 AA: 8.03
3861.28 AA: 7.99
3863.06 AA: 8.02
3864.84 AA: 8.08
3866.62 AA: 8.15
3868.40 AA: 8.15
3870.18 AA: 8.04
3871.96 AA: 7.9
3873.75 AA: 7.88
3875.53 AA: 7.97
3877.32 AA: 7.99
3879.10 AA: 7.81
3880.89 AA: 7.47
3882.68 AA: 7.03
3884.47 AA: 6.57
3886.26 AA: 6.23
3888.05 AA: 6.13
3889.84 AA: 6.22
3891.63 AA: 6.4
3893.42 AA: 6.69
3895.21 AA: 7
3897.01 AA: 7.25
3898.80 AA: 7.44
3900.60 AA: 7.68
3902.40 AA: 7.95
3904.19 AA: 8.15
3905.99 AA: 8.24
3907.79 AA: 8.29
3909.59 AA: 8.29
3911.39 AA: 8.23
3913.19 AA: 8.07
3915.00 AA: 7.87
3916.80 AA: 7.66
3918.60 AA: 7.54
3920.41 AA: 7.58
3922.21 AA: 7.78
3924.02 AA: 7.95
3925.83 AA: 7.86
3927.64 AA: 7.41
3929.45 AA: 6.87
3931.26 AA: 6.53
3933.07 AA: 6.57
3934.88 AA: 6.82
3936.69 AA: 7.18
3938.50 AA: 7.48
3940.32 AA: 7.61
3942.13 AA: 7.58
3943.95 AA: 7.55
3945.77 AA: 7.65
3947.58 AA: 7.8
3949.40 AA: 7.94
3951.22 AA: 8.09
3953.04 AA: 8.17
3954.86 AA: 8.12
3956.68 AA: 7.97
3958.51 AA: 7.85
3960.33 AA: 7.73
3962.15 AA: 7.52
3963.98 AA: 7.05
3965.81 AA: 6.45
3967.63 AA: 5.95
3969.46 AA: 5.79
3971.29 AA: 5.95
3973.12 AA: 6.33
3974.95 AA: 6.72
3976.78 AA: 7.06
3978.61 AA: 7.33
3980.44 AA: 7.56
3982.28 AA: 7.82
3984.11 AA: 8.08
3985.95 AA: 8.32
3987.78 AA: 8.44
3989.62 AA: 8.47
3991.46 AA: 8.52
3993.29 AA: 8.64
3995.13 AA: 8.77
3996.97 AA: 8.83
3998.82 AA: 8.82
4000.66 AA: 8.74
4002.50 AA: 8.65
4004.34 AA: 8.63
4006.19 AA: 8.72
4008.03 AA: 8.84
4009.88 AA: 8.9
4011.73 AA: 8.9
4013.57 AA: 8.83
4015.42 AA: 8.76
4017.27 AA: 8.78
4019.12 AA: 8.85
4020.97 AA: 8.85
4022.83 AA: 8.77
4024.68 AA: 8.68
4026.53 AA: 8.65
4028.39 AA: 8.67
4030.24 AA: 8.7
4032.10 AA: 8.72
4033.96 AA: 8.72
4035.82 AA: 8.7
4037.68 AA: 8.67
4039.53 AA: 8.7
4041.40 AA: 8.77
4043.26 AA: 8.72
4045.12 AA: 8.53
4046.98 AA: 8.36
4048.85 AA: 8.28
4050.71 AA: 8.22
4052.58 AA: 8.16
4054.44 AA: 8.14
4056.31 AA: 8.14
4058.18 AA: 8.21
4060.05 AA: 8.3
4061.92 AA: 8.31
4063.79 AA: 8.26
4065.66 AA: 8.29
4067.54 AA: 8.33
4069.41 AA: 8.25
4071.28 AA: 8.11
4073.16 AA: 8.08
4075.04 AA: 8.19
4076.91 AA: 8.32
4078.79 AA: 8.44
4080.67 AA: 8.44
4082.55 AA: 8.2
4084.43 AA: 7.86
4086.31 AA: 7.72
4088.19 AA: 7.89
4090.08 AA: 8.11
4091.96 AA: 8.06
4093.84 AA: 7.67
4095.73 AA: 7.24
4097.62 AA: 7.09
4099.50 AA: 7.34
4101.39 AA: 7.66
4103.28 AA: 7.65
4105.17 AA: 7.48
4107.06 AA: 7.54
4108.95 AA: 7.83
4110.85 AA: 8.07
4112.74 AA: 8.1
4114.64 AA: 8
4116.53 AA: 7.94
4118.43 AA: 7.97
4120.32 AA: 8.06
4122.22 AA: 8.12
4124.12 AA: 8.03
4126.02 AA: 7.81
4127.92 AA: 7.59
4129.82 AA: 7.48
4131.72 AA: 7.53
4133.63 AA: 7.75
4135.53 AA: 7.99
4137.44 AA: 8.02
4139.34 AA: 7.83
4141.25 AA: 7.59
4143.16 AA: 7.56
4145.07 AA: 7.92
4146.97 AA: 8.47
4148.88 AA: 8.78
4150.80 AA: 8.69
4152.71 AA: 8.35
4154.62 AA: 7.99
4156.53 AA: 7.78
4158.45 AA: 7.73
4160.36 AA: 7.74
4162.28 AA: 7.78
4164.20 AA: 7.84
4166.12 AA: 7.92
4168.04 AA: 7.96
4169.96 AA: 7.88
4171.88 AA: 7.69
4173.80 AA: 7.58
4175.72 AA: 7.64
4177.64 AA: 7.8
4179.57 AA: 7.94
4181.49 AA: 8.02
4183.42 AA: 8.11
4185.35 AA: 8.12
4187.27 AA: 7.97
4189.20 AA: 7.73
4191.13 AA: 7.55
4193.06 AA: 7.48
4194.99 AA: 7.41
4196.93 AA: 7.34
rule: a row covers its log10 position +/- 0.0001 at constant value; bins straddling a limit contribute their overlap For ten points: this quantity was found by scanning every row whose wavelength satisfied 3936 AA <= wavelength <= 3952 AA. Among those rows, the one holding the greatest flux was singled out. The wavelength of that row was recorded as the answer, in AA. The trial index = 3951.22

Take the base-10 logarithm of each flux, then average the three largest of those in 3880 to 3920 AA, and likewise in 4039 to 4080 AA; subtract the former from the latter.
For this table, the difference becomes 0.023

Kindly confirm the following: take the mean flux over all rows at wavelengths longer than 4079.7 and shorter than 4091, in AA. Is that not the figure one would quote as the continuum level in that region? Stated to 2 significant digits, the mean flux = 8.0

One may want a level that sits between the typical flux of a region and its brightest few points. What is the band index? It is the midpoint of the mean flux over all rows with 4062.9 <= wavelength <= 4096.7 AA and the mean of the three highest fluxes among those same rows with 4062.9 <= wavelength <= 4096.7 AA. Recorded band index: 8.2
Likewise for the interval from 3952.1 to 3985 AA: 7.7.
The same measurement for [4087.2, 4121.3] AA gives 7.9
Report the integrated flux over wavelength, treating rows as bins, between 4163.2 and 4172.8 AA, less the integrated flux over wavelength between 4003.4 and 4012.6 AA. -6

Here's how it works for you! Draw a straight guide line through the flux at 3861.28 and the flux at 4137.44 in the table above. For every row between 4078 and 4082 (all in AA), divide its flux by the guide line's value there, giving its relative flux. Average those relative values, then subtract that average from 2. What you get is 0.95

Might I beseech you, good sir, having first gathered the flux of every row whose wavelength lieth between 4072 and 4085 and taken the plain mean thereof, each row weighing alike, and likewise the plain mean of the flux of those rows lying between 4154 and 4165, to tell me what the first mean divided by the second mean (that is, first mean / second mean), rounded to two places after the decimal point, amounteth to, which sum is 1.05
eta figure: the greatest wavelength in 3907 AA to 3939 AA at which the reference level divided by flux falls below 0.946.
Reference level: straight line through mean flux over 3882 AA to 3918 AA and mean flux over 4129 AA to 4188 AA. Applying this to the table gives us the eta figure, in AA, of 3925.83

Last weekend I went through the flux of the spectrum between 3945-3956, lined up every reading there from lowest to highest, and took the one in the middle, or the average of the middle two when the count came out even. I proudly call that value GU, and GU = 8.0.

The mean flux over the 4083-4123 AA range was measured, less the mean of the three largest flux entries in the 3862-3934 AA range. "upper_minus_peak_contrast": -0.49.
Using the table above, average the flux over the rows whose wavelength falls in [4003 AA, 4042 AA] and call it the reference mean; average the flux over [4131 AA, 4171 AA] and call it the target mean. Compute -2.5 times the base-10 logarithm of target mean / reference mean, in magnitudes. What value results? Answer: 0.10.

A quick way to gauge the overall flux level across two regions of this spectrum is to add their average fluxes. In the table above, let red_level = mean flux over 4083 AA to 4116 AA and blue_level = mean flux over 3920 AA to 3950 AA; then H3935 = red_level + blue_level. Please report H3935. 15.1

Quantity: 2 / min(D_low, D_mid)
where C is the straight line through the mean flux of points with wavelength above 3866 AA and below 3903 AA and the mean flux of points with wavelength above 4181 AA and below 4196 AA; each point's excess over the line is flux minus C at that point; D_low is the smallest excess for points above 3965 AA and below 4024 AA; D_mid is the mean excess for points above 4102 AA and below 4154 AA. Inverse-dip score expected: -1.2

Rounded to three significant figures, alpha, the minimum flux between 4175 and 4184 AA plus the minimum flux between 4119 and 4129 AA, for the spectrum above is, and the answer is 15.2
